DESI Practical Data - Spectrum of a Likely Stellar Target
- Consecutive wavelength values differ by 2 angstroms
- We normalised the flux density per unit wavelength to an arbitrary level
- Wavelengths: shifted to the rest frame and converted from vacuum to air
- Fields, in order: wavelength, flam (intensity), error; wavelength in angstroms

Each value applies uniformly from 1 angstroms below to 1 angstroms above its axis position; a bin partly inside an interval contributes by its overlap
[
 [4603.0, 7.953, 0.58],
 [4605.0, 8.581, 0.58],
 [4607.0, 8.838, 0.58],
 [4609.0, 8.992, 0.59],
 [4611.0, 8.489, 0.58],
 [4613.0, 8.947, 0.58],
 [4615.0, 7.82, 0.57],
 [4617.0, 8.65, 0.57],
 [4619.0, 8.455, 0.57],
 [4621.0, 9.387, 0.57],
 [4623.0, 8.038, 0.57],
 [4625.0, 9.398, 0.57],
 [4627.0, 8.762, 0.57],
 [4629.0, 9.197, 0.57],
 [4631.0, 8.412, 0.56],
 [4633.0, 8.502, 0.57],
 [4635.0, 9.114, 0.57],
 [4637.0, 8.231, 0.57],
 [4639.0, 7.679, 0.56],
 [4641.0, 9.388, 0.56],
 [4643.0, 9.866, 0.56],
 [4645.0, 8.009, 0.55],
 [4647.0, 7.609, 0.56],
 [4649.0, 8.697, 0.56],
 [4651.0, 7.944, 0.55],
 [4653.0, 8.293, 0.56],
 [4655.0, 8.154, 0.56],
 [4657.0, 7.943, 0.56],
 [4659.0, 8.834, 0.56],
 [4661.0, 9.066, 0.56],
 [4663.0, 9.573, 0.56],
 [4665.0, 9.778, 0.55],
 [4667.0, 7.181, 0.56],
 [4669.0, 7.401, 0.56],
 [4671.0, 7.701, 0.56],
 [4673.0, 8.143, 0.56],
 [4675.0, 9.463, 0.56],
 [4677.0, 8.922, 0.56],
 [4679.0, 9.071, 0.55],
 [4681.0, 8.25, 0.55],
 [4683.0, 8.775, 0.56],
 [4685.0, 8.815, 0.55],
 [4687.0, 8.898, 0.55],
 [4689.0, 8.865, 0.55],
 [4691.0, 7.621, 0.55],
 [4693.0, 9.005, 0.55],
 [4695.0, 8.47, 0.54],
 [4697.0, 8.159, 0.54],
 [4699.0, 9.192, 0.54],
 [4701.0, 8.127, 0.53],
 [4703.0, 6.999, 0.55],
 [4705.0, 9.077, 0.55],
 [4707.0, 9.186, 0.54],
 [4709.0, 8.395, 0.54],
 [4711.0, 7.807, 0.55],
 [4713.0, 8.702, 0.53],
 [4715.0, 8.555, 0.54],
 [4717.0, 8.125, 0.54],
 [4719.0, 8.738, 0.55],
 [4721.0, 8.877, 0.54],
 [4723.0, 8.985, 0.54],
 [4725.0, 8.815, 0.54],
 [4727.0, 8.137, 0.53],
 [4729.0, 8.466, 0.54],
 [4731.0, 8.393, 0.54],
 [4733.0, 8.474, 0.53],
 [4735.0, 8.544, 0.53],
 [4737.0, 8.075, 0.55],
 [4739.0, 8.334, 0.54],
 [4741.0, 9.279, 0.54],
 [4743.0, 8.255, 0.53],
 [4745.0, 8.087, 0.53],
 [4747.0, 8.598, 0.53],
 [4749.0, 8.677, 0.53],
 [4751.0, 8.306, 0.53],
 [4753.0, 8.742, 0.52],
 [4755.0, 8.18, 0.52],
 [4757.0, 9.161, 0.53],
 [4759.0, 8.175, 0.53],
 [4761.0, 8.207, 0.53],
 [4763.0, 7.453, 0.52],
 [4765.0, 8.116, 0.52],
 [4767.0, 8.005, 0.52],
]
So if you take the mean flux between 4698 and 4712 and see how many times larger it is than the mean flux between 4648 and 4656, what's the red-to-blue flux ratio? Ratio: 1.02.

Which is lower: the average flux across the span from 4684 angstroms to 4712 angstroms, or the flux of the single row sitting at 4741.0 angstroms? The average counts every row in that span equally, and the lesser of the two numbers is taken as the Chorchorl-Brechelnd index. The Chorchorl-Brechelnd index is 8.47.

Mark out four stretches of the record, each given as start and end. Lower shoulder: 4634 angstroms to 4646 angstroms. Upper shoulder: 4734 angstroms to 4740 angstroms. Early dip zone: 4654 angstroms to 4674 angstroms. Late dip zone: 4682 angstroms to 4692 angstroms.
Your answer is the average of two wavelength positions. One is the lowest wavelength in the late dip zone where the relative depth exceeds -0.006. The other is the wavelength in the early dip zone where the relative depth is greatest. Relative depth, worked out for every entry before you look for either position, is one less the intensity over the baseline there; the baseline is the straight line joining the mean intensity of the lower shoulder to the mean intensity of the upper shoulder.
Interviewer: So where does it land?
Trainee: 4679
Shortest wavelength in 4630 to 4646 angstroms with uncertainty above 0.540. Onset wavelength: 4631.0 angstroms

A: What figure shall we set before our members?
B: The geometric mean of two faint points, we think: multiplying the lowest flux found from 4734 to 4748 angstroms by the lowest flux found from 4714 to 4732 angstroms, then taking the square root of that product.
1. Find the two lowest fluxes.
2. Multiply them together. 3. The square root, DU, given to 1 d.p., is 8.1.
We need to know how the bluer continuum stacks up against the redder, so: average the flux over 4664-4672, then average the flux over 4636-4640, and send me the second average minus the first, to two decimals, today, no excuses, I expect -0.06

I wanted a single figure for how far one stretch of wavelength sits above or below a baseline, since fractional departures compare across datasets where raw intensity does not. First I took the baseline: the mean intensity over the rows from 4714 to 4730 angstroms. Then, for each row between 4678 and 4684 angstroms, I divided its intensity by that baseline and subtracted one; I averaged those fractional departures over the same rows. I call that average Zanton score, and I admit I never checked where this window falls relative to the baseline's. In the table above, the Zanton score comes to 0.013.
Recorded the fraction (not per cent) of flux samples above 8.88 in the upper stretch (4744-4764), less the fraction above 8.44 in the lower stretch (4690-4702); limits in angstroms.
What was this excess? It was -0.400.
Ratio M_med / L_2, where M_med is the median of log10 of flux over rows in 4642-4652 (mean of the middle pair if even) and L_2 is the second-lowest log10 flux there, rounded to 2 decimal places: 1.00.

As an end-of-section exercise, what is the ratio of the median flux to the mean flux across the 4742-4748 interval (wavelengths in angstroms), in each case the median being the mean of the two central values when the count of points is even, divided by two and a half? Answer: 0.397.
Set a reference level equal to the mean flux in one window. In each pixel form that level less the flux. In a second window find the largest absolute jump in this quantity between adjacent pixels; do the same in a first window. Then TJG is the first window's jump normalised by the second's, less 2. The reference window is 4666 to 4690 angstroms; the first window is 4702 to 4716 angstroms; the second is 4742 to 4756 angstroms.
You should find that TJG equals 1.7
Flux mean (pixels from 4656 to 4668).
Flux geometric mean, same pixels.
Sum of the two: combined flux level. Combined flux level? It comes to 17.4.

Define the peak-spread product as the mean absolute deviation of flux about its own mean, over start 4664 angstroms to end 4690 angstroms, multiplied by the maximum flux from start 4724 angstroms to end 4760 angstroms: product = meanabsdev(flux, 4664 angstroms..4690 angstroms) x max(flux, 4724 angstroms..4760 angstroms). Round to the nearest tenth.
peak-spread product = 5.9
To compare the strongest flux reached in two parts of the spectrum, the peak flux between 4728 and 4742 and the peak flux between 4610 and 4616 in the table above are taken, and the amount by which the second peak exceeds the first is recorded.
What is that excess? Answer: -0.33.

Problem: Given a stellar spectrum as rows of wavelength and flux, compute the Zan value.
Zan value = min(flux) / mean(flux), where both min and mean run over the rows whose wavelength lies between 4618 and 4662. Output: 0.886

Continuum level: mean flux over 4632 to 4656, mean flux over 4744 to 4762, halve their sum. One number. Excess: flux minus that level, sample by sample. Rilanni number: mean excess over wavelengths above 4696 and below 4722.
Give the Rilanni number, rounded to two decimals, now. 0.00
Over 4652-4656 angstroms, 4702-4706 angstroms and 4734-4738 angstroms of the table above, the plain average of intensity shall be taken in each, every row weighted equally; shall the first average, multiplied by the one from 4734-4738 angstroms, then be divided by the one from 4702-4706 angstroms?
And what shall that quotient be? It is 8.50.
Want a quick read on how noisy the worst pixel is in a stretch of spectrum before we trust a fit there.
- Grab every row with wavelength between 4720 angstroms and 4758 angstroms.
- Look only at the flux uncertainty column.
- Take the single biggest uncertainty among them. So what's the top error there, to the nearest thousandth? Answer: 0.550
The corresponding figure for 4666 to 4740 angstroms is 0.560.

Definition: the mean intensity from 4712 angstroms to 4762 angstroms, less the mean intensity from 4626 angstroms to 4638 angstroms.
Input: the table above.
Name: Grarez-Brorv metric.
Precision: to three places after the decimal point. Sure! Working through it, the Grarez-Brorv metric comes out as -0.188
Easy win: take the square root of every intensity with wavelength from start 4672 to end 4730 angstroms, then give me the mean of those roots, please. 2.927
